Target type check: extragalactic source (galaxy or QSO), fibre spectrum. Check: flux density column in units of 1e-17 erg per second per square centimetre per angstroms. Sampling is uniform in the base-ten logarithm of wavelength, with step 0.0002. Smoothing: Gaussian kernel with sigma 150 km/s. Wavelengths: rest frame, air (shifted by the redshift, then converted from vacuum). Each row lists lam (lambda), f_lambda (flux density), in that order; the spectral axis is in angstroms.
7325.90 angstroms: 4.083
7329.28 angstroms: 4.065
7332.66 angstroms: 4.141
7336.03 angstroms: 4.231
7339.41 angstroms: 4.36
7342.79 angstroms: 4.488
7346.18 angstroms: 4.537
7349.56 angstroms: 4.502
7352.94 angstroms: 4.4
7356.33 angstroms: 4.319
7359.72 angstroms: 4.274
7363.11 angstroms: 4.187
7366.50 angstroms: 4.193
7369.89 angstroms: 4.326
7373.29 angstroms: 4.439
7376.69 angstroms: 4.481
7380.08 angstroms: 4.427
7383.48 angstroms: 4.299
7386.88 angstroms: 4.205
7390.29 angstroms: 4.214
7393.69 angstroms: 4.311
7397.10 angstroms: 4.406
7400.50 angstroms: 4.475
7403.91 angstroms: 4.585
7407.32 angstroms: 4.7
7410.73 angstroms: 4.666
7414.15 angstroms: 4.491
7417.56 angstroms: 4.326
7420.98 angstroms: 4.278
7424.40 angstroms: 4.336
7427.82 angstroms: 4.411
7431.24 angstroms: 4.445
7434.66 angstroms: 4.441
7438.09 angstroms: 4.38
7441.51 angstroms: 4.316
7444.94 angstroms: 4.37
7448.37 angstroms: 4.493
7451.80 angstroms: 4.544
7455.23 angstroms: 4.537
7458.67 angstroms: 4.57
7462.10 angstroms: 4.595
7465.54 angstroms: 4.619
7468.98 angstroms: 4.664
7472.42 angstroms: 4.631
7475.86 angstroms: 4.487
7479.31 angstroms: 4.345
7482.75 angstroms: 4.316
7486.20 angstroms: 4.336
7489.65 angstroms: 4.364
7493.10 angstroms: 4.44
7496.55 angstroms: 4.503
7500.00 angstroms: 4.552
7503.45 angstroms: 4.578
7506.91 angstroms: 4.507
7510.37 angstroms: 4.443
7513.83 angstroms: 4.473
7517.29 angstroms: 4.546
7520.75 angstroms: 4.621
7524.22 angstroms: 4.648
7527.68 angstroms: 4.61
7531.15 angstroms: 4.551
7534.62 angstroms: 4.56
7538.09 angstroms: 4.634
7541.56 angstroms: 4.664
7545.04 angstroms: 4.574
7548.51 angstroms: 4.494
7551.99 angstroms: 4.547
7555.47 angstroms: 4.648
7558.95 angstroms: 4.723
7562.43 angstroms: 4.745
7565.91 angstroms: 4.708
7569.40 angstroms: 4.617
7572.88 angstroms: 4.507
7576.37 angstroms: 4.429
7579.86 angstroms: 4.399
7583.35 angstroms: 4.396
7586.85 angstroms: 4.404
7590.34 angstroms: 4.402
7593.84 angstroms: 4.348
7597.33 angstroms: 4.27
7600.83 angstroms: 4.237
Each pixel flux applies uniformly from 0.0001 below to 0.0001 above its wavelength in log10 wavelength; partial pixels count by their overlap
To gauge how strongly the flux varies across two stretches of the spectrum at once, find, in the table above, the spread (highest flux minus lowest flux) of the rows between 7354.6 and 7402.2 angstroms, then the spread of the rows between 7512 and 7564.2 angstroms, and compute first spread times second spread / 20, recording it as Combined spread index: 0.004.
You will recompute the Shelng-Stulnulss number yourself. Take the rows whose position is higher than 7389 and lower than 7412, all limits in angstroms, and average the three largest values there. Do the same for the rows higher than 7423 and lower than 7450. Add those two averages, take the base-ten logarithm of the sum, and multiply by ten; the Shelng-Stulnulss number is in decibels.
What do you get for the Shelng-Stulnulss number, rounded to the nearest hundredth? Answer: 9.60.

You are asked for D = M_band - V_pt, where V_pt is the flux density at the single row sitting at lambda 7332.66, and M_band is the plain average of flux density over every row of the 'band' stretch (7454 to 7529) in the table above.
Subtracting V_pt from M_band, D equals 0.38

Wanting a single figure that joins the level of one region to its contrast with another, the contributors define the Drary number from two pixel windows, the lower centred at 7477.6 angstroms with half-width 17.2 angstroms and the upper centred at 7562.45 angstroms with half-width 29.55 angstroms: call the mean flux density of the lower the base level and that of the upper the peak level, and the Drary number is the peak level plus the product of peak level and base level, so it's 25.0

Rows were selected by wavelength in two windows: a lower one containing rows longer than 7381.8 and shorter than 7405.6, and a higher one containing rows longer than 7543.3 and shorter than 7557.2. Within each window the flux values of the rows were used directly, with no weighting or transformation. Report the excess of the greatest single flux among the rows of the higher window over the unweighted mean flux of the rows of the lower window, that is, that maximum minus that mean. 0.29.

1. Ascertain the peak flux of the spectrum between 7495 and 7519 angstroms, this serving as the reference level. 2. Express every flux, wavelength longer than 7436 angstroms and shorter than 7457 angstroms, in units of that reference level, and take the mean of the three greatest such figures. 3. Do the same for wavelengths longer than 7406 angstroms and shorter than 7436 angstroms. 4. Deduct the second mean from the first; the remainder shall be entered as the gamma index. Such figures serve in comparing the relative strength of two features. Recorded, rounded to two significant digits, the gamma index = -0.021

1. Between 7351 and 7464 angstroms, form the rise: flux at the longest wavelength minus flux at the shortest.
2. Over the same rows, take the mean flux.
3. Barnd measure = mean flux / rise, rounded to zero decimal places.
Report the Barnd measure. 23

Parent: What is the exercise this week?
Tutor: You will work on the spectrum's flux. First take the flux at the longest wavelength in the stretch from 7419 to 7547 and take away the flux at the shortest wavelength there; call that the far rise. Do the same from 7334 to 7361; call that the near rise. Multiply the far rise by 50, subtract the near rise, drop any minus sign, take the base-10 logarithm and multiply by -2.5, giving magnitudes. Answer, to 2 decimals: -2.92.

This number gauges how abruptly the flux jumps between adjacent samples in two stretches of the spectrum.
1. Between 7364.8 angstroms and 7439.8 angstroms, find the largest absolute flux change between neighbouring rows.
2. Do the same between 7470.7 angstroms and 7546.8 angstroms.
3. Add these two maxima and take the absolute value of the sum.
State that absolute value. 0.319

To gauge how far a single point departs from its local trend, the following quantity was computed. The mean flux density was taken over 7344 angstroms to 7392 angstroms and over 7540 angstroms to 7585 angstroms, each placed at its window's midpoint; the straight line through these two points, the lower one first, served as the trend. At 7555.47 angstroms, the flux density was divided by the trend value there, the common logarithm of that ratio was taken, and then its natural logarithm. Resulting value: -4.8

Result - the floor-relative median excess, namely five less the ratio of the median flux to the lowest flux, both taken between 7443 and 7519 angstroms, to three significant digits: 3.96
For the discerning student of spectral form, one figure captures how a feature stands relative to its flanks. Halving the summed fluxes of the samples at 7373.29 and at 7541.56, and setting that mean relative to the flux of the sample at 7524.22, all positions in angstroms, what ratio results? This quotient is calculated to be 0.98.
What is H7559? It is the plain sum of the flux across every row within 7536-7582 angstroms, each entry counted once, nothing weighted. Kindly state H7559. 59.7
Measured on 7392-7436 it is 57.9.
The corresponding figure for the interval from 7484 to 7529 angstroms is 58.6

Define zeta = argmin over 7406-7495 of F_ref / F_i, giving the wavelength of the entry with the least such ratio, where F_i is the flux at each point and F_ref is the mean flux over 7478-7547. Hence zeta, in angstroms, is 7407.32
